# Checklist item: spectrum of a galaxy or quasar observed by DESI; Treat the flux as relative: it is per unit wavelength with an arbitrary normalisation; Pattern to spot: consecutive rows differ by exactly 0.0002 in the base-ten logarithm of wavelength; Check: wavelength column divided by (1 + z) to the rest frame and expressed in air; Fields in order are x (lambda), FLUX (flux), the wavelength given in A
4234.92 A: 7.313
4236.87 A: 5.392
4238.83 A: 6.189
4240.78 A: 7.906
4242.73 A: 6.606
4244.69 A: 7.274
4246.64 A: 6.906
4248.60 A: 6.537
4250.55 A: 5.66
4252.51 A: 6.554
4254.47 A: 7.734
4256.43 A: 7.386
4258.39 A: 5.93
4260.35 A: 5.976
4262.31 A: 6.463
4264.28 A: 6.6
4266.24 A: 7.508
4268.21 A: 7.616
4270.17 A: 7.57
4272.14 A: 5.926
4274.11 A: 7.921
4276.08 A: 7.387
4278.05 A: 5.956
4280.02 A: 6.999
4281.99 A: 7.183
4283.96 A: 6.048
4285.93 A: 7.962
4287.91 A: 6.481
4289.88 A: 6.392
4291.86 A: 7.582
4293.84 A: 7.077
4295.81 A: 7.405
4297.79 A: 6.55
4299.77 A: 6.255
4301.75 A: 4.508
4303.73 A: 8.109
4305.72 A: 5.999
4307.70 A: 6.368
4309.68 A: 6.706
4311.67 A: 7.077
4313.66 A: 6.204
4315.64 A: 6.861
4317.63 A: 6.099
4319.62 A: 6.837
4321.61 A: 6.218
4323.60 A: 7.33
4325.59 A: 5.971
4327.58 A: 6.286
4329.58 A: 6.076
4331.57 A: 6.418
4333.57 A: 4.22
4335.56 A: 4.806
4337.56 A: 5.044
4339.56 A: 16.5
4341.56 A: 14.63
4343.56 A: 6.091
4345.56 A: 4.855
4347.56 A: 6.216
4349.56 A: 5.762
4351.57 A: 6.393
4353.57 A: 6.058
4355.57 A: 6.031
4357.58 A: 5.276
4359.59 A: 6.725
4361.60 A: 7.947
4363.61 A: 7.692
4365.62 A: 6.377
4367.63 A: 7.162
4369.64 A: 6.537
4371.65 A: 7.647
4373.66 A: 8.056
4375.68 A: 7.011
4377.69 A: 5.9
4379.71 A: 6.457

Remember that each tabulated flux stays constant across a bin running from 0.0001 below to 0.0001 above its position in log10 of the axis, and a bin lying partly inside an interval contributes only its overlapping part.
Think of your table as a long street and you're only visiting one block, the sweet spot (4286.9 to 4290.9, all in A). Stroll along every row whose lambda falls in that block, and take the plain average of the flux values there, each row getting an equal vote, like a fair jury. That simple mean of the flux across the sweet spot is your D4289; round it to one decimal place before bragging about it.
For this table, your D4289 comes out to 6.4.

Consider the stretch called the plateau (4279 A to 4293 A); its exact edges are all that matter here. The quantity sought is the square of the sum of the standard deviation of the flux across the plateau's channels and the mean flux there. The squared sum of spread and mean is 58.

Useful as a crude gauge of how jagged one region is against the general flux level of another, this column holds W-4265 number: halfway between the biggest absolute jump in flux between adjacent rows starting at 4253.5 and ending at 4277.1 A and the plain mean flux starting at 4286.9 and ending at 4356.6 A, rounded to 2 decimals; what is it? 4.39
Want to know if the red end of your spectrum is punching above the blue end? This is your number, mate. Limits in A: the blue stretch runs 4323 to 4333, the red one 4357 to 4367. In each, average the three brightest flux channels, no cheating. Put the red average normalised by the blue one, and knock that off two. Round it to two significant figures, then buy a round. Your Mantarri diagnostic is 0.88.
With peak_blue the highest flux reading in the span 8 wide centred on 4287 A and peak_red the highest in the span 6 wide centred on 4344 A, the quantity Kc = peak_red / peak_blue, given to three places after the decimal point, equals 1.837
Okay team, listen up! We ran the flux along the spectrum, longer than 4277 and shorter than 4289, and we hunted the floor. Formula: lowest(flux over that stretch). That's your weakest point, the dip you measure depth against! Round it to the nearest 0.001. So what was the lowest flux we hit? 5.956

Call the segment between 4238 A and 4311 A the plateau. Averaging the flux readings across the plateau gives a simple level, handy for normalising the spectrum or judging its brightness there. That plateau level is 6.8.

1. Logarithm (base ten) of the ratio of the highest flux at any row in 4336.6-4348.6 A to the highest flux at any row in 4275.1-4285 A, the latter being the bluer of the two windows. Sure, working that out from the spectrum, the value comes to 0.35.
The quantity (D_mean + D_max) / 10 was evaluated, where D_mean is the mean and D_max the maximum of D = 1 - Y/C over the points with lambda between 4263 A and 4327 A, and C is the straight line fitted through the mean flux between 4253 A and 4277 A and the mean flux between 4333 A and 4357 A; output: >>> 0.041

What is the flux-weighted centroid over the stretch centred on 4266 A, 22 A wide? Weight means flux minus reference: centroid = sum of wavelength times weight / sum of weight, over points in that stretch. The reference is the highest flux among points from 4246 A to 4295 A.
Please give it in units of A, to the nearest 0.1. 4264.3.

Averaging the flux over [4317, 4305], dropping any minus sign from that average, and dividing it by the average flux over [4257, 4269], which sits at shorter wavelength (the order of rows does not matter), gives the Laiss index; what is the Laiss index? 0.98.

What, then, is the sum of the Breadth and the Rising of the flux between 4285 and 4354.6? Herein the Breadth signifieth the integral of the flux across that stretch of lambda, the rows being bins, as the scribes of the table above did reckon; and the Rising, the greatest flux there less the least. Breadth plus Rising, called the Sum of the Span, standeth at 488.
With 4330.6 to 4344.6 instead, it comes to 128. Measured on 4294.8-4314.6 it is 133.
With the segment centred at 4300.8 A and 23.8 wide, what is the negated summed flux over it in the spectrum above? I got -80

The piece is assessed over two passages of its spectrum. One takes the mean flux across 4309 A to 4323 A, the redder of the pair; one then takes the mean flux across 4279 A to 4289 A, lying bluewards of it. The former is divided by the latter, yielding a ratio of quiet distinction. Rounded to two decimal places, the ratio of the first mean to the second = 0.95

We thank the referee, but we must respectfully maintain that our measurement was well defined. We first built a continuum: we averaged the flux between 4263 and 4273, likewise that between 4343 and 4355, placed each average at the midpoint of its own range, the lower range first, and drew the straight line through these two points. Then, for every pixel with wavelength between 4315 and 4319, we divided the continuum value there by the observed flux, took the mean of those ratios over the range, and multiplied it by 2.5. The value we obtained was 2.46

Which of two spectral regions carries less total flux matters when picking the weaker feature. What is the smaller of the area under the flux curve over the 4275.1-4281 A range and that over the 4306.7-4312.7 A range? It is 40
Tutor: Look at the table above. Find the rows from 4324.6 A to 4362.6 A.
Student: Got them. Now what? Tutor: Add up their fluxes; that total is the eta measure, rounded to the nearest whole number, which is 131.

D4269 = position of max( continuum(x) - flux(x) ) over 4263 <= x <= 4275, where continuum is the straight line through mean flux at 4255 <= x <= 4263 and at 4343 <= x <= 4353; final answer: 4272.14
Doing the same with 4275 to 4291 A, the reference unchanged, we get 4278.05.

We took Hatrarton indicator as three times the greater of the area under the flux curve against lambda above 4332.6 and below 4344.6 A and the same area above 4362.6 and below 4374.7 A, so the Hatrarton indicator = 308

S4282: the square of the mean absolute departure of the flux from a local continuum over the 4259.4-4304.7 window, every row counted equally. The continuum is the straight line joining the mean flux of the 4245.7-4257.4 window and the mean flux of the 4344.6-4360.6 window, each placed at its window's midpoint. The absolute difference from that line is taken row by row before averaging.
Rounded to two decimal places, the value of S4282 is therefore 0.55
